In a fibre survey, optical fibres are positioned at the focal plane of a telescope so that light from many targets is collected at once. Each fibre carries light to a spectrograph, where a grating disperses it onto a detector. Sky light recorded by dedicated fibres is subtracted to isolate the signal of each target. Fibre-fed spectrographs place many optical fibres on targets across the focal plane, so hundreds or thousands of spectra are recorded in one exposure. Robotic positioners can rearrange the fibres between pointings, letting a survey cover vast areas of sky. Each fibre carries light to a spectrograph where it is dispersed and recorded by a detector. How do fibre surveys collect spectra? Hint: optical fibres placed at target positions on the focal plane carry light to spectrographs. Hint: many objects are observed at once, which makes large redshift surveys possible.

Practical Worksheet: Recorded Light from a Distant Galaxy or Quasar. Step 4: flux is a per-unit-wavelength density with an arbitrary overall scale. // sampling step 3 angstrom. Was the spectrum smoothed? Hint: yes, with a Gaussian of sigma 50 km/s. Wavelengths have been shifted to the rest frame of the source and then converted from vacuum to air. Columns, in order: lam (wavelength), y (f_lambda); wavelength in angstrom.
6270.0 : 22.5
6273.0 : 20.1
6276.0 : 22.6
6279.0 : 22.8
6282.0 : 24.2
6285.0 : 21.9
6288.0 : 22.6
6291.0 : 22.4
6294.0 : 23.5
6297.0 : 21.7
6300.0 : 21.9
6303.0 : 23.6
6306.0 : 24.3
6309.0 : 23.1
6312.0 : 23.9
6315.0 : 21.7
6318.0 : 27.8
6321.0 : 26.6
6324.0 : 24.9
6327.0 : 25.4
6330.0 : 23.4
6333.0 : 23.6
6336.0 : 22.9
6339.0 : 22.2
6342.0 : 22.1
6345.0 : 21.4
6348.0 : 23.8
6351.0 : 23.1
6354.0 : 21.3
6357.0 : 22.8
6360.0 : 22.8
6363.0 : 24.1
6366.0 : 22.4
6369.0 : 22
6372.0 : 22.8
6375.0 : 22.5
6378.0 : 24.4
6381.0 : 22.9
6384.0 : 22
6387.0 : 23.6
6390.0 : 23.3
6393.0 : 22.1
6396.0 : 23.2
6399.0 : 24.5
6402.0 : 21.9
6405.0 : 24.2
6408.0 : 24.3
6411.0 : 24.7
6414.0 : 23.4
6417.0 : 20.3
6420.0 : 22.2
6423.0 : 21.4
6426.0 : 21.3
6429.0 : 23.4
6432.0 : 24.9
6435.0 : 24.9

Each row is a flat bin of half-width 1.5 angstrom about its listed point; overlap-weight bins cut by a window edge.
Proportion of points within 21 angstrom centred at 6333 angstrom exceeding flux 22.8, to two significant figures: 0.71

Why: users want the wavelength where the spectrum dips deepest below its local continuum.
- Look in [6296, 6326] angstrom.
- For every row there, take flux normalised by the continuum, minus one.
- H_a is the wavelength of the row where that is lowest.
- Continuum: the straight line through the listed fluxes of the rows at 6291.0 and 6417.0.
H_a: 6297.0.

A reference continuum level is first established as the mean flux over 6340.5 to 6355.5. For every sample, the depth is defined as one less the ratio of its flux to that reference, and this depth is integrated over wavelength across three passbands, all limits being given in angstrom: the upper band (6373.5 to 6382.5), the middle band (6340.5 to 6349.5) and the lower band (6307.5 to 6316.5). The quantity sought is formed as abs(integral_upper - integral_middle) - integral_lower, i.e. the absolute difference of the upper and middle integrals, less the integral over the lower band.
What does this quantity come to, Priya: 0.56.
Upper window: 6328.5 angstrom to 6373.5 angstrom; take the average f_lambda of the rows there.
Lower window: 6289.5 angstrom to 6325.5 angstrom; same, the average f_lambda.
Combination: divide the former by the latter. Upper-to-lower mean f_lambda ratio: 0.96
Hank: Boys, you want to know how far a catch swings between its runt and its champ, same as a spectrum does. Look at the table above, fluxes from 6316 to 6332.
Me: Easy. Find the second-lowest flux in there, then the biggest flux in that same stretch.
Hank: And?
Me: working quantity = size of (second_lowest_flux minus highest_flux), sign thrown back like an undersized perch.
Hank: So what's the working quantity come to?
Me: 2.9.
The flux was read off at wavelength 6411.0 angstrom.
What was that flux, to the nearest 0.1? 24.7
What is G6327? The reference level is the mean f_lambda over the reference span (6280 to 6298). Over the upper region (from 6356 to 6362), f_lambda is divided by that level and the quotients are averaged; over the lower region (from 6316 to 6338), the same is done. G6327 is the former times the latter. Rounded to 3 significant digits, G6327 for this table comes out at 1.10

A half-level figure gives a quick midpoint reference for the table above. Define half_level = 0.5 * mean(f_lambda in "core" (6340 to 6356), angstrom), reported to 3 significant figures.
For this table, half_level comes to 11.2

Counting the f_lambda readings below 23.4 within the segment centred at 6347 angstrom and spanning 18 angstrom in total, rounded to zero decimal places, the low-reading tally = 5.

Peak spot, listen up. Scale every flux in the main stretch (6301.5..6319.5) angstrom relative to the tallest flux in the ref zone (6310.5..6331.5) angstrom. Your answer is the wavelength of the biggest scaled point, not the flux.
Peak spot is 6318.0 angstrom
